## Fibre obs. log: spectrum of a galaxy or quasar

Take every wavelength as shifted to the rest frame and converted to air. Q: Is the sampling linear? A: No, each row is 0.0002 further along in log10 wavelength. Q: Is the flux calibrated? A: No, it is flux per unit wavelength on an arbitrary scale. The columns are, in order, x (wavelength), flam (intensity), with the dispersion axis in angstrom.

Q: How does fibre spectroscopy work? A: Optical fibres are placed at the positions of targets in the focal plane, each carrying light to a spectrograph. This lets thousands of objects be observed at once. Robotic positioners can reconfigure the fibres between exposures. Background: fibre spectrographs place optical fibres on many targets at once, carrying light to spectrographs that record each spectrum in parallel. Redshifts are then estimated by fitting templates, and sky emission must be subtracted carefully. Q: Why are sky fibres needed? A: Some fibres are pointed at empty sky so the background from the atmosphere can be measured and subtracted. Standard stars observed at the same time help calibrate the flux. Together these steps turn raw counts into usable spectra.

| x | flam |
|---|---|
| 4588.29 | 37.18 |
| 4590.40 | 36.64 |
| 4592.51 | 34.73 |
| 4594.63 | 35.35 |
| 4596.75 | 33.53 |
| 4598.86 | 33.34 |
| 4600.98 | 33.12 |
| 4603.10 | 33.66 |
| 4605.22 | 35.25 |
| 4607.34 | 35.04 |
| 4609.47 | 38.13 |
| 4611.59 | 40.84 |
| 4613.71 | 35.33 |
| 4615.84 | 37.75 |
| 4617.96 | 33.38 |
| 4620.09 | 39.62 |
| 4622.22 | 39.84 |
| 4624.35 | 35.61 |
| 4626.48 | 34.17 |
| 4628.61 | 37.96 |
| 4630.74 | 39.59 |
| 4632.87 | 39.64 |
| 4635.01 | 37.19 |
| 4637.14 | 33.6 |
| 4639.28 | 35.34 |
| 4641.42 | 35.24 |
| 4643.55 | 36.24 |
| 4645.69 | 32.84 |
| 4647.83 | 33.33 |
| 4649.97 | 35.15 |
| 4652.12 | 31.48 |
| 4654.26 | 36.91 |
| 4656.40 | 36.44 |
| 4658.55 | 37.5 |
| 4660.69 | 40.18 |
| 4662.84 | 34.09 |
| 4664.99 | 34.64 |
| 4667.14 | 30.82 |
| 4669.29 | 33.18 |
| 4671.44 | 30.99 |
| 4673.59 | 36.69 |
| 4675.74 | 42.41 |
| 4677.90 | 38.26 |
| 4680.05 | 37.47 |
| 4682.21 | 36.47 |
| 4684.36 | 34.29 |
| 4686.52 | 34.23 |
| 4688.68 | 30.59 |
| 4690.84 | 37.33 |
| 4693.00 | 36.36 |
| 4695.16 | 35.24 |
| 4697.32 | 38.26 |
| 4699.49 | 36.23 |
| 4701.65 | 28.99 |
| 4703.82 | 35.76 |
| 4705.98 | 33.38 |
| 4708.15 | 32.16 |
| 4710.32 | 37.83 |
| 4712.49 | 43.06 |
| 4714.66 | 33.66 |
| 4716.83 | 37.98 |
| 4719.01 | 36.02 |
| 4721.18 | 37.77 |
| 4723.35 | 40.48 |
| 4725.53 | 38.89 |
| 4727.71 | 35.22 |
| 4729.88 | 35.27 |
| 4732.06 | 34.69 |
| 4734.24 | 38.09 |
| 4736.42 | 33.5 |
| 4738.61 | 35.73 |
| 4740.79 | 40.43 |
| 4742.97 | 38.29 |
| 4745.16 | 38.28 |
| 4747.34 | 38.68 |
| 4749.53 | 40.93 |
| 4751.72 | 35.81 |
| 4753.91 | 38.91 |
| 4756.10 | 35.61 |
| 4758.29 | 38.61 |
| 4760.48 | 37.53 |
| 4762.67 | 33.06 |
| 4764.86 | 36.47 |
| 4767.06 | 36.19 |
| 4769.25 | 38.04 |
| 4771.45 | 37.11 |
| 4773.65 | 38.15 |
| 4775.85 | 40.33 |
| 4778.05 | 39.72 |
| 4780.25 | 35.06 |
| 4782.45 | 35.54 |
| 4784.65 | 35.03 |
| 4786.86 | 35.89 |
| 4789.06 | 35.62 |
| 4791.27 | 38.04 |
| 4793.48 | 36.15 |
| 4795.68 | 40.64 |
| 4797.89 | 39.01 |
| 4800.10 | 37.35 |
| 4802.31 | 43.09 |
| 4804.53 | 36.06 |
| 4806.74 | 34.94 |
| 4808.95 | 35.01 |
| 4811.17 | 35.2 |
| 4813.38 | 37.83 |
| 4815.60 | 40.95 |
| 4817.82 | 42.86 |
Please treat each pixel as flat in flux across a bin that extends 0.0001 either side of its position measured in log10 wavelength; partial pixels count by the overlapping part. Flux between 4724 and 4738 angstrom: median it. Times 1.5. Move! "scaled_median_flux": 52.9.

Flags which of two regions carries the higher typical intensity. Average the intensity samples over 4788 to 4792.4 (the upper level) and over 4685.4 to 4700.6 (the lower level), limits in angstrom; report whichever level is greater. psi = 36.8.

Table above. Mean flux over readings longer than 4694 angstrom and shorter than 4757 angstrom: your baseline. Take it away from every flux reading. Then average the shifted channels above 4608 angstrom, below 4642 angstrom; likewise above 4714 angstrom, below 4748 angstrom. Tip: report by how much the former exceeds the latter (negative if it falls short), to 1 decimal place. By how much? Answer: 0.0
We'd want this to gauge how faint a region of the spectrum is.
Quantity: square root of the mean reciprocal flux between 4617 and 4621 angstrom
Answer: 0.166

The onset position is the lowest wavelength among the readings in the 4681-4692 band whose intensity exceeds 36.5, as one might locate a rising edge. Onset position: 4690.84 angstrom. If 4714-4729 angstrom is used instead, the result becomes 4716.83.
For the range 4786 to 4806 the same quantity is 4791.27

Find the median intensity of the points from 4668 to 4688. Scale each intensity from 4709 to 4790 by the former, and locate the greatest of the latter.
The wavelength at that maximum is 4712.49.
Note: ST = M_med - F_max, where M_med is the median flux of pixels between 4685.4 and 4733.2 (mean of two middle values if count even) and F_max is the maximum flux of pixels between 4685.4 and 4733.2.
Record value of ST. -7.2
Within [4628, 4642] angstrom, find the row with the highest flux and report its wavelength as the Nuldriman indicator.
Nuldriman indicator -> 4632.87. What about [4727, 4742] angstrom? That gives 4740.79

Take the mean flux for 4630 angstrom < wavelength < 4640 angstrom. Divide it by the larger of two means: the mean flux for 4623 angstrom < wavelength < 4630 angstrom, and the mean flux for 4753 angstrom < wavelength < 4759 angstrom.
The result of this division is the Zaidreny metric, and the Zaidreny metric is 0.98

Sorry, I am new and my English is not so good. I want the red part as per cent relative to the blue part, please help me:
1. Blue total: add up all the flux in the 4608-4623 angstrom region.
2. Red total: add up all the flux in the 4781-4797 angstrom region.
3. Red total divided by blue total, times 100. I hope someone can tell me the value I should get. 97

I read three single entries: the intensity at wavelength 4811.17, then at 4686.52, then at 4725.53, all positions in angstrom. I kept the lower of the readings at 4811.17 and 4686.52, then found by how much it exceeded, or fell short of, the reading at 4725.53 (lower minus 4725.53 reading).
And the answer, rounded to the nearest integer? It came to -5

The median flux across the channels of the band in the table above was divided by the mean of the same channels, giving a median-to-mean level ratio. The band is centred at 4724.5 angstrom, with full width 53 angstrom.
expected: 1.01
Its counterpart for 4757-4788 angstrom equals 1.00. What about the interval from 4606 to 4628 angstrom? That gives 0.99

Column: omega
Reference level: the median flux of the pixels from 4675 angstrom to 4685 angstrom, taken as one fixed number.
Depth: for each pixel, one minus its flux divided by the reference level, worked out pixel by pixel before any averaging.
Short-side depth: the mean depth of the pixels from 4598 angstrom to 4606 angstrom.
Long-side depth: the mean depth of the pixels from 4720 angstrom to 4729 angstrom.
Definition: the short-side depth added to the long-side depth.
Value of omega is 0.08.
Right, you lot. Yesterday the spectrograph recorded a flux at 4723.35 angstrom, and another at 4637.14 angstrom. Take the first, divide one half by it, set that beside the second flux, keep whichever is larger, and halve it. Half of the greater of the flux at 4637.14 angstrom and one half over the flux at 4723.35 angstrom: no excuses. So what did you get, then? 16.8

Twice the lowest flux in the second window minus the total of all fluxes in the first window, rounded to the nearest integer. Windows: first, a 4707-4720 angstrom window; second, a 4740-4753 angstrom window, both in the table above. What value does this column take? -149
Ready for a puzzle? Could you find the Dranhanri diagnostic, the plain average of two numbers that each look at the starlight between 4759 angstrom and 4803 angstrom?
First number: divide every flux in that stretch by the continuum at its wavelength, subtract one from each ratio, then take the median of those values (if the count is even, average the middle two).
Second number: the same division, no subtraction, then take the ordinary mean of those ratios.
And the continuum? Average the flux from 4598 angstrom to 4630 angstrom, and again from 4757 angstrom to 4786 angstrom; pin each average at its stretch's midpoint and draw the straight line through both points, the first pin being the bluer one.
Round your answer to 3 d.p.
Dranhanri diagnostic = 0.507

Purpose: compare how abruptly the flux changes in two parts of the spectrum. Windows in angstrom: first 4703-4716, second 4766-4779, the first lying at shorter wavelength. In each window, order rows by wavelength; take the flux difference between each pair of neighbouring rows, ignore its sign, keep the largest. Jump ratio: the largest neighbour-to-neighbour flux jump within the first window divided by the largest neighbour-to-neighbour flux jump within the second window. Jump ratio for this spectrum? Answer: 4.3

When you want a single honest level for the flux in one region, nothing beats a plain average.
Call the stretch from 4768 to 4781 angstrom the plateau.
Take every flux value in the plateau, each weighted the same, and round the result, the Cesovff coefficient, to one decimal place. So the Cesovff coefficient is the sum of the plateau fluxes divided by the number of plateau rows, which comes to 38.1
